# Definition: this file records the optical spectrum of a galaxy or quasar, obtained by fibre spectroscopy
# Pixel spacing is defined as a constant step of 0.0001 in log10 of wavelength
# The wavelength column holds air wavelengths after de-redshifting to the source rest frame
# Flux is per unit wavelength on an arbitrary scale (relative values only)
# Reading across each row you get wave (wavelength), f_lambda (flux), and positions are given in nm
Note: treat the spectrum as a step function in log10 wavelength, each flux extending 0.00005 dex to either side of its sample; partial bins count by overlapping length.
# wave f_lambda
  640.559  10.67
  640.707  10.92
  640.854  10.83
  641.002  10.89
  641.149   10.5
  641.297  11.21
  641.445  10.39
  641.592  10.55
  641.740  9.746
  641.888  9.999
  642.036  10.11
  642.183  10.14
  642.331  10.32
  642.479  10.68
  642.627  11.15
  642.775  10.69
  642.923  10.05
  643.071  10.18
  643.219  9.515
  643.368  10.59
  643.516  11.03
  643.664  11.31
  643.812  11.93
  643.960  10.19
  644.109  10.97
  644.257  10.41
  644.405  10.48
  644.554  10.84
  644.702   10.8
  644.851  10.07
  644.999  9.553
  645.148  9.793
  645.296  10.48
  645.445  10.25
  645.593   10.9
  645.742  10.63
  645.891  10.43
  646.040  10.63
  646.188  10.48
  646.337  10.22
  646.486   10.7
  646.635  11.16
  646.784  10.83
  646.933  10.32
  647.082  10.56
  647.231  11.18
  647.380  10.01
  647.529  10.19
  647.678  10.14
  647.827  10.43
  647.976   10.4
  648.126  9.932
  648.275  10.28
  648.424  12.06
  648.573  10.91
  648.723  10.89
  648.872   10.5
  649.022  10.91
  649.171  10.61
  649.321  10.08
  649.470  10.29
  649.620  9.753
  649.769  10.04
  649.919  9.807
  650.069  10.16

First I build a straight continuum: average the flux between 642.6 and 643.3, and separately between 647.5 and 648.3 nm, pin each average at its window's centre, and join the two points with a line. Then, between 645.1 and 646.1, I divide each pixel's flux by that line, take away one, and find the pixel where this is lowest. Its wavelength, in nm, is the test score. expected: 645.148 nm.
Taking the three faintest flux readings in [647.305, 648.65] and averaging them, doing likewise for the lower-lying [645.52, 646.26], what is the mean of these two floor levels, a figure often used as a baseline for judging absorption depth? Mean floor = 10.3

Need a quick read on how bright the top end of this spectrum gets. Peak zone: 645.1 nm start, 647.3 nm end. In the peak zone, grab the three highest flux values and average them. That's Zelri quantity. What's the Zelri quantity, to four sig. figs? 11.08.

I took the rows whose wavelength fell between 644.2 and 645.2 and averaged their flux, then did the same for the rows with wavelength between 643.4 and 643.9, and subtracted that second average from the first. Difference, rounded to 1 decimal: -1.1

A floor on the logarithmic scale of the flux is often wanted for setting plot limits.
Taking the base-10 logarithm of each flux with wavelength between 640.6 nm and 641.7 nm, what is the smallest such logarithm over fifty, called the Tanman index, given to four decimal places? 0.0203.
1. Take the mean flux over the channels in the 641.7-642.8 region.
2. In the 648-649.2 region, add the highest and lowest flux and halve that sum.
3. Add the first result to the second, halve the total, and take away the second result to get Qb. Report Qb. -0.32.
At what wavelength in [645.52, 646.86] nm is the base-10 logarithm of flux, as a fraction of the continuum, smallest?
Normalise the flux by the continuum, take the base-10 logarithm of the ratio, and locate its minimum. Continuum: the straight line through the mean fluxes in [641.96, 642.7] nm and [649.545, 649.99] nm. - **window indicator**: 646.337 nm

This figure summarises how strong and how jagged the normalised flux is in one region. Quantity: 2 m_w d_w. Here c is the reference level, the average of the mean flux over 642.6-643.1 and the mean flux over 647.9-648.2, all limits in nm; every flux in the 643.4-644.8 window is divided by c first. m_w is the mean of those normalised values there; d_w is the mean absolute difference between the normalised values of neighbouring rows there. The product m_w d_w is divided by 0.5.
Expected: 0.113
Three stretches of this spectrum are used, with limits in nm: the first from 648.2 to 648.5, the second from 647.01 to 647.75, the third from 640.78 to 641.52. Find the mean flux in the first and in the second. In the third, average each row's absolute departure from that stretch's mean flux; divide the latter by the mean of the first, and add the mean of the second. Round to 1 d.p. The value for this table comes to 10.4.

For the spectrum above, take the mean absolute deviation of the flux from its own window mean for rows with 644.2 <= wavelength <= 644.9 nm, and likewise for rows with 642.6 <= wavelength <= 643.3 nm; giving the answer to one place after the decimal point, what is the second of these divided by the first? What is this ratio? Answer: 2.0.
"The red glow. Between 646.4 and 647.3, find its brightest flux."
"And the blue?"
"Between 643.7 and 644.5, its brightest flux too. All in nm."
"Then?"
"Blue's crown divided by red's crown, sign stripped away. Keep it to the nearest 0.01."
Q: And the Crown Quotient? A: 1.07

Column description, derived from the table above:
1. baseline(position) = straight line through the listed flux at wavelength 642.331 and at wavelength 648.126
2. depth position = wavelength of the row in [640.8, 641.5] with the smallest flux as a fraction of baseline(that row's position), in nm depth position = 641.445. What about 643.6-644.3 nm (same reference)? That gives 643.960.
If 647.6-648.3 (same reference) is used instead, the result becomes 648.126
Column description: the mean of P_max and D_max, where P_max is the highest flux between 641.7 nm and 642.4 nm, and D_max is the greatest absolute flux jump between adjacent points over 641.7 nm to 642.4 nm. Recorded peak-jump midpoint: 5.3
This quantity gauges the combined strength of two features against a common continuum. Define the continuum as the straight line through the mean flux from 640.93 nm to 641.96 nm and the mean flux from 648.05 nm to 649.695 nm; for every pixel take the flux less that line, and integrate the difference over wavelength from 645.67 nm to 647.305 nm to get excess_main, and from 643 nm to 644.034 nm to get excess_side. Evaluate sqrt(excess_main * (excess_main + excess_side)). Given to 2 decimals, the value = 0.27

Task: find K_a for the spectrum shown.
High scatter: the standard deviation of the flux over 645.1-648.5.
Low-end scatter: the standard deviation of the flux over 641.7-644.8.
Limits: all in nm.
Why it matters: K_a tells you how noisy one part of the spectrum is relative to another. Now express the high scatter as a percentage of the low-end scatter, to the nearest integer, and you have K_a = 86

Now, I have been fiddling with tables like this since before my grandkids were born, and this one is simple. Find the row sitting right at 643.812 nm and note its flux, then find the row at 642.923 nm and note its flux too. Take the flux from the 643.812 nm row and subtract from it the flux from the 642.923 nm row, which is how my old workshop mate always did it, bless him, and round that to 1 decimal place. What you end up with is 1.9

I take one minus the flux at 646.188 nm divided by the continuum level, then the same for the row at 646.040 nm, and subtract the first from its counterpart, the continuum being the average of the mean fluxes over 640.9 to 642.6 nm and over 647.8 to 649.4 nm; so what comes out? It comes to -0.014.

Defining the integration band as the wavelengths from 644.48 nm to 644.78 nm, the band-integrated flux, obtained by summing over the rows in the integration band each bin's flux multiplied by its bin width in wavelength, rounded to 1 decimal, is 3.2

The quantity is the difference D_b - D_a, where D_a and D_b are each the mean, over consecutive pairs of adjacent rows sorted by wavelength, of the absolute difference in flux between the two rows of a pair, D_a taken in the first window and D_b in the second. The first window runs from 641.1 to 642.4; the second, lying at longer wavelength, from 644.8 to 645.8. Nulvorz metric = 0.0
